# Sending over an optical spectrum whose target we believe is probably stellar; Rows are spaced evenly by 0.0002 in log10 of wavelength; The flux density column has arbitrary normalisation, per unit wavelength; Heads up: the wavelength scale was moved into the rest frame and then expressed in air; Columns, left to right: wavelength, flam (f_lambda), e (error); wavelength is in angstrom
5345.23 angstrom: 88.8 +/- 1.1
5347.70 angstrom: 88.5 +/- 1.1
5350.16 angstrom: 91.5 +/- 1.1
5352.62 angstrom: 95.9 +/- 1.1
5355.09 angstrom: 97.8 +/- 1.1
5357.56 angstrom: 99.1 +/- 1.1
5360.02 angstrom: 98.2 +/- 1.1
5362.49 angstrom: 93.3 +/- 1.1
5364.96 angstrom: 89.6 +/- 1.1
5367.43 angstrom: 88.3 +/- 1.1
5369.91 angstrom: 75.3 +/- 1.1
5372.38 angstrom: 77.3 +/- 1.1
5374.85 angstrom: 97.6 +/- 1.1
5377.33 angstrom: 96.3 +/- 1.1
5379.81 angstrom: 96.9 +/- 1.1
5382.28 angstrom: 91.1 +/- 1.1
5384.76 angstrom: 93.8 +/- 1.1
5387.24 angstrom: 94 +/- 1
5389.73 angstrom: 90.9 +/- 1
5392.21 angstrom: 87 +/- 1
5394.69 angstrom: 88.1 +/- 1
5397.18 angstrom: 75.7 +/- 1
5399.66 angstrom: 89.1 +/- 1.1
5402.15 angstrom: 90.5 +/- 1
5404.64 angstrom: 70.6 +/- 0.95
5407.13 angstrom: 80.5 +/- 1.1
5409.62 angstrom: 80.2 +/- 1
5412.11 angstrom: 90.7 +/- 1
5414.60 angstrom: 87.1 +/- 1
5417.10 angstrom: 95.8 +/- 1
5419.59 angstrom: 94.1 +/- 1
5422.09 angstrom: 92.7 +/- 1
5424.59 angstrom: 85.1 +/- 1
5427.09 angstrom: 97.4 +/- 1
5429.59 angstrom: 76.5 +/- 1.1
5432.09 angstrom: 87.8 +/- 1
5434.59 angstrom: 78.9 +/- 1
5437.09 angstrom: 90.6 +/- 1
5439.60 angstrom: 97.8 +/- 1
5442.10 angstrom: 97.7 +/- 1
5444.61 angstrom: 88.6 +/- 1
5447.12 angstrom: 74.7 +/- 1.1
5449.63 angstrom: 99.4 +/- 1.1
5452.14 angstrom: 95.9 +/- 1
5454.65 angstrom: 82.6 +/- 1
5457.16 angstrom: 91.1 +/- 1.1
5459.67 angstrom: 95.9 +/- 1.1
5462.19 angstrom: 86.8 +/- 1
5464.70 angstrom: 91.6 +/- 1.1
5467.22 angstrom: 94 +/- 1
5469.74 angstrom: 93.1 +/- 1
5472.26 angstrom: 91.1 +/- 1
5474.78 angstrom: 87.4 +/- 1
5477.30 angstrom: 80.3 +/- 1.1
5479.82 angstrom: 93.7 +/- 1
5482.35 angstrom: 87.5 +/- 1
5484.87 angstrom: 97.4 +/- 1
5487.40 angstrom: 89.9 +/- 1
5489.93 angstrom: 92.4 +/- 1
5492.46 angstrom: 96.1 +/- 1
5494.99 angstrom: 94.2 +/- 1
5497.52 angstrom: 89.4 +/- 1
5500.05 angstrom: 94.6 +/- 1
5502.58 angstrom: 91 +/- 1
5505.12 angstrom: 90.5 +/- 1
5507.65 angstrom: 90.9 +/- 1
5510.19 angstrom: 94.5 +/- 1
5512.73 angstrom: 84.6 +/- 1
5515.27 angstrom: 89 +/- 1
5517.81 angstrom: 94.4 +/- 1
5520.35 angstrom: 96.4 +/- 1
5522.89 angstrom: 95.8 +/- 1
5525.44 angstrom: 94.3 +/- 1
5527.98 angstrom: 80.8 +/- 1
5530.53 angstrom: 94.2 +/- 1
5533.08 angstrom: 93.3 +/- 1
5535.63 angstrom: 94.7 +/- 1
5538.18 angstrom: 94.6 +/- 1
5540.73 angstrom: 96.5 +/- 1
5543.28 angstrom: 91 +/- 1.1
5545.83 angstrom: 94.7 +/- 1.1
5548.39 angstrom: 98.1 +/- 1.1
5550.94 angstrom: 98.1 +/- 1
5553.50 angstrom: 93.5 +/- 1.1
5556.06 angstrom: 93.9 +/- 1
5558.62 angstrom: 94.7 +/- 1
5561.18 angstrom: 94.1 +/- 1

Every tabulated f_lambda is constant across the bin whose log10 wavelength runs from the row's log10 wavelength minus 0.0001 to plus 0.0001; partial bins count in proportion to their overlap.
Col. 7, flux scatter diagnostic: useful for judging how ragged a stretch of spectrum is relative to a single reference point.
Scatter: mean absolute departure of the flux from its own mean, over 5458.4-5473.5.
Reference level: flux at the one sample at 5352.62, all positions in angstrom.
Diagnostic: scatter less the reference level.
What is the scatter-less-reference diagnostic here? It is -94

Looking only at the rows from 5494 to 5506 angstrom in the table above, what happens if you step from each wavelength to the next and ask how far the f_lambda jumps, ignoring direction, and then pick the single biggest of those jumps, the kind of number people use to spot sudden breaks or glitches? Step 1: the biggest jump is 5.2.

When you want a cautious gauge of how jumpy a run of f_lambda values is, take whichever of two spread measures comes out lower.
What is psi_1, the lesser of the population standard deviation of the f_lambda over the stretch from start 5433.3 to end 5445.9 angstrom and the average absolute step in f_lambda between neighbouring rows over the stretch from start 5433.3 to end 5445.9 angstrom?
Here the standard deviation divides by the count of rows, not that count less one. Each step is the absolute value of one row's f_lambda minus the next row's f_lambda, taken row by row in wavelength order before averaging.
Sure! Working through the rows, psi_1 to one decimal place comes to 7.0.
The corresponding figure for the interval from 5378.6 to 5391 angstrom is 2.2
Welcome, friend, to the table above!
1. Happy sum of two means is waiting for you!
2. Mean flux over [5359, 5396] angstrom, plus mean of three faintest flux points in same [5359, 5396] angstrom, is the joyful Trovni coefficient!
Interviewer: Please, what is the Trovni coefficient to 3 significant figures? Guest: 170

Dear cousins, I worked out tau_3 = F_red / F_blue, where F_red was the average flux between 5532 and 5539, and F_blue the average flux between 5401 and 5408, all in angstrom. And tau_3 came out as 1.17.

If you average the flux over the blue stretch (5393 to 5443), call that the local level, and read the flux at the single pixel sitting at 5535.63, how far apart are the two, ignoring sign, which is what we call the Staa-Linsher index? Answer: 7.4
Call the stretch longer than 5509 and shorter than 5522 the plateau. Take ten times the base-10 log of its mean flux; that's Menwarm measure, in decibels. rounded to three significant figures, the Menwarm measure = 19.6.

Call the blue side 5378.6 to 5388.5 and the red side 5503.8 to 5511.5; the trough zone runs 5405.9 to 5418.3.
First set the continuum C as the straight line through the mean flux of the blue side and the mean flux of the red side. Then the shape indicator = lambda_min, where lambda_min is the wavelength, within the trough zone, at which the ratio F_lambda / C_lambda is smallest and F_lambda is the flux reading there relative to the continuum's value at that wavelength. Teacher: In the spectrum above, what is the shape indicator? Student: 5409.62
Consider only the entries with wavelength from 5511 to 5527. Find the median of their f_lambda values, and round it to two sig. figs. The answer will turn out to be 94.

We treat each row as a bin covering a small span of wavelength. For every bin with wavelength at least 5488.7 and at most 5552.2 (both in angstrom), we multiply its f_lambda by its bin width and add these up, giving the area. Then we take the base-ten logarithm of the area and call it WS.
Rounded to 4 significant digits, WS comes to 3.771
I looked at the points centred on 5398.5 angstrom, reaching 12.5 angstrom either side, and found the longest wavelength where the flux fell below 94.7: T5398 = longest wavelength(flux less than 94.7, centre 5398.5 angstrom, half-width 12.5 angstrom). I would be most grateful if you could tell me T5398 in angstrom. 5409.62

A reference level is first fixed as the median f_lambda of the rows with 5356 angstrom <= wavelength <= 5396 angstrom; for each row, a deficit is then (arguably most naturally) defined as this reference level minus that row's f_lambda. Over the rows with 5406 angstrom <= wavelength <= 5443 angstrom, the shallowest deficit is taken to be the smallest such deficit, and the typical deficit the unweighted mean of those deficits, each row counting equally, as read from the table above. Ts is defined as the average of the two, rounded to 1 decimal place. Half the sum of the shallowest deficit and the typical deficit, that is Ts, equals -1.1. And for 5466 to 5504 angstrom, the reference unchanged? -2.2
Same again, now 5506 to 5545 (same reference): -2.2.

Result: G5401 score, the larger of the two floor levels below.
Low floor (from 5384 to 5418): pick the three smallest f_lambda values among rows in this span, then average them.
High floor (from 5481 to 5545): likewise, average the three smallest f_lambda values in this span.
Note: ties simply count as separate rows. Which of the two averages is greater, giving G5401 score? 84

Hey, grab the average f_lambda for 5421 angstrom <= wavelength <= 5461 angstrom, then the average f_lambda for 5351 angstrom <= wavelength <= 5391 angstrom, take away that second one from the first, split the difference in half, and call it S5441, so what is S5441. -1.3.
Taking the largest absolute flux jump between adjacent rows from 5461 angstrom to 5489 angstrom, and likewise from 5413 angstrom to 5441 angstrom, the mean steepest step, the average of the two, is 17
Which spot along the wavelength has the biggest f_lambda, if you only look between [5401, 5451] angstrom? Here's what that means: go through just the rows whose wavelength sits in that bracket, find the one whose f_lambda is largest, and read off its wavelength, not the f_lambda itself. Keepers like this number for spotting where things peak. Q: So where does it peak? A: 5449.63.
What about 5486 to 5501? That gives 5492.46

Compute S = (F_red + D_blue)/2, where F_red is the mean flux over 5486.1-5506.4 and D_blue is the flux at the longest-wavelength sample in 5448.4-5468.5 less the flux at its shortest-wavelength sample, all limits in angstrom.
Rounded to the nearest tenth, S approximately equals 43.4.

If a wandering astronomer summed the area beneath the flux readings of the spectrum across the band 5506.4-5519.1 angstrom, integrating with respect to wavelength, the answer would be 1151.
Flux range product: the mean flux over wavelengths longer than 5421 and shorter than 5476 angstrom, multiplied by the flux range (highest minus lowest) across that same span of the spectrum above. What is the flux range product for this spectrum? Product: 2219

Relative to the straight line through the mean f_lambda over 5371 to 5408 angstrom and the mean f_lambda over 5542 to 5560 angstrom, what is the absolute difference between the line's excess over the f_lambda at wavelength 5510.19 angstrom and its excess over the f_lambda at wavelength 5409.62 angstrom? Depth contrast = 10.0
